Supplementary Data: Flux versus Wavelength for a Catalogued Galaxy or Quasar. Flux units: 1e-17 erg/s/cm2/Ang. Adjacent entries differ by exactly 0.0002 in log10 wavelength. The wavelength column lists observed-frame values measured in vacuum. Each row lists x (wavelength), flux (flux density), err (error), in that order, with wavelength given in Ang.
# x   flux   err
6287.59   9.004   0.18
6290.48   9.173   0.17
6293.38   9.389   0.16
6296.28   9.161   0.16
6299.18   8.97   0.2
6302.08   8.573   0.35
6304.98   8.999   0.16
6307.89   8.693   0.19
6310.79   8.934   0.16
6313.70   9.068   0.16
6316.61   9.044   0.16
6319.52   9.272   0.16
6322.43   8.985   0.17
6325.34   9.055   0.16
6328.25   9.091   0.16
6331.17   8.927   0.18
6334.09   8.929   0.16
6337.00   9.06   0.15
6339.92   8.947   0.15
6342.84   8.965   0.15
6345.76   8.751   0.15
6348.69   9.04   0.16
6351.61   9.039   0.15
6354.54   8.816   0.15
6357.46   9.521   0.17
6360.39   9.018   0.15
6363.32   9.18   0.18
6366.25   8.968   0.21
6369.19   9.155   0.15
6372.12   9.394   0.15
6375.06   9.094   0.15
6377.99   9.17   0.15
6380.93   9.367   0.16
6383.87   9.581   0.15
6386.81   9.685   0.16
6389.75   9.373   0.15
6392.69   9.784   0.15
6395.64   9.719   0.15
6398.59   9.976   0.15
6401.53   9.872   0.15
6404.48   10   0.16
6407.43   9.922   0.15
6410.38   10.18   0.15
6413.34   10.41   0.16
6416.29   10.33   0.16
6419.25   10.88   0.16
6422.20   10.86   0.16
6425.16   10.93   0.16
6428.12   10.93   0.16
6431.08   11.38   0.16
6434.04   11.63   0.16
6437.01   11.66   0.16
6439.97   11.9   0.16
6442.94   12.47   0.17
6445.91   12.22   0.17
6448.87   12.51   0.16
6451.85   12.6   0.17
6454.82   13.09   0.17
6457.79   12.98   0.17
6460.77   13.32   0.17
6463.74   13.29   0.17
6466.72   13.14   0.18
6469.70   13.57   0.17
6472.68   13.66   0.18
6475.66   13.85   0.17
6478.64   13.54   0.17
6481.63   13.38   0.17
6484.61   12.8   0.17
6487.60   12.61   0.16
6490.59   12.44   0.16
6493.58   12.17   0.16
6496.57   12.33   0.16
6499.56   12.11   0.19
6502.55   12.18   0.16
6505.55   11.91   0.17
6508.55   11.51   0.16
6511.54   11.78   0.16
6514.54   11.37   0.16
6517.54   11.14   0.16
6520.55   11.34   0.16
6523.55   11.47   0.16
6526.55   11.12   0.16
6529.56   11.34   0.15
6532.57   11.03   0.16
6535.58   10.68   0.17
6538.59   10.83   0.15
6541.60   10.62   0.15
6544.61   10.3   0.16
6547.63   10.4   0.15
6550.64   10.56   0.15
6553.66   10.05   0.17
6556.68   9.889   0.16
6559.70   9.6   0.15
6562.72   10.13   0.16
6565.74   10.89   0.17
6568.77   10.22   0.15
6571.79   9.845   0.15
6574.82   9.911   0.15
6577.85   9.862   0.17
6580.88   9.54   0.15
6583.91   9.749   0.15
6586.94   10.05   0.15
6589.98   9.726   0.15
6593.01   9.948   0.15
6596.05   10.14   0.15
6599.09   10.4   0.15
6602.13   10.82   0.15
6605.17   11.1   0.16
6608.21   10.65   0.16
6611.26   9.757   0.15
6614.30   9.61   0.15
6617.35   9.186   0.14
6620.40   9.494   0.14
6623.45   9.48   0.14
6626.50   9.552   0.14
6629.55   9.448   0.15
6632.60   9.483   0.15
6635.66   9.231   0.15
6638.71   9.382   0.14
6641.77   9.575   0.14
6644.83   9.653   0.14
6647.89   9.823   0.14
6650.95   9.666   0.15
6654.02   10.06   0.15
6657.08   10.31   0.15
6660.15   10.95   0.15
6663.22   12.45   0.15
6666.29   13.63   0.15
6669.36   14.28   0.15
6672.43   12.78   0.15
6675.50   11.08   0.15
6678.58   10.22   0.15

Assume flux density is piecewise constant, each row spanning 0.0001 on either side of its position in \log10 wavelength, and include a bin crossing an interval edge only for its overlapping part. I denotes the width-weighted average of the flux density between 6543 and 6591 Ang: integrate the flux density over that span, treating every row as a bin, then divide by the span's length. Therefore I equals 10.0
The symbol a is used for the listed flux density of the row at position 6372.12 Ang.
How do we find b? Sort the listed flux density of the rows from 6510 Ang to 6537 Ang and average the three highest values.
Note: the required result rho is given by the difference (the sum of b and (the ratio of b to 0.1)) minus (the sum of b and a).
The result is 106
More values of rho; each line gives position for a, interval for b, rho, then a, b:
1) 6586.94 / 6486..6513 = 115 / 10.05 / 12.5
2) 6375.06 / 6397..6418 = 94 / 9.094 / 10.3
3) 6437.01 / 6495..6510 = 110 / 11.66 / 12.2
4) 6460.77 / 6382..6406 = 86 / 13.32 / 9.9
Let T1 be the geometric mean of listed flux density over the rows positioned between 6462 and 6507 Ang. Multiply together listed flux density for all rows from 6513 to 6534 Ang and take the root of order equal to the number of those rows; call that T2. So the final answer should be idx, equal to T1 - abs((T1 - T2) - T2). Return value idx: 3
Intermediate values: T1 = 12.8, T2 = 11.3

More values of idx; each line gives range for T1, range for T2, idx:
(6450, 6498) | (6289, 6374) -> 8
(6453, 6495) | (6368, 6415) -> 7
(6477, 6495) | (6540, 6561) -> 5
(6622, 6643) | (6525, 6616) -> -2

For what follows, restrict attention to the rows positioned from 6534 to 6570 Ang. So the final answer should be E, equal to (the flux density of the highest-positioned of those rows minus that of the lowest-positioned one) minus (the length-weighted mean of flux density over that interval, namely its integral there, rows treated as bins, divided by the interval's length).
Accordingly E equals -10.8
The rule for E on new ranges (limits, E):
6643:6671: -6.6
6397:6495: -9.8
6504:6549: -12.6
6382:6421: -8.7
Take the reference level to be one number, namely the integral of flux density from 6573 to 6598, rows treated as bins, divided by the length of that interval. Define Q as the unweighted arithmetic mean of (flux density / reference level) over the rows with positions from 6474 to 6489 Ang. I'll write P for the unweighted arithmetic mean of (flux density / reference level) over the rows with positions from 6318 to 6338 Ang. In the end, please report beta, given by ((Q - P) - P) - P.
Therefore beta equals -1.4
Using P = 0.92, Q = 1.34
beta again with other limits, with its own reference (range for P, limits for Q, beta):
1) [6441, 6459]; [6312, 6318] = -2.9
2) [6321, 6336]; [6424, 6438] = -1.6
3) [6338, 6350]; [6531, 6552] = -1.6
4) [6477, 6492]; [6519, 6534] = -2.8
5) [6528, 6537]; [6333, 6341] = -2.4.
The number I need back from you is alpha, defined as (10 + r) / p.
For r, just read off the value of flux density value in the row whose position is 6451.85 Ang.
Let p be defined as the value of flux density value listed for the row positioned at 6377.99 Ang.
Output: 2.5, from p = 9.17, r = 12.6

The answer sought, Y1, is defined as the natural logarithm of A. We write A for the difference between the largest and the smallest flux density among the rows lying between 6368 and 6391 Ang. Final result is -0.53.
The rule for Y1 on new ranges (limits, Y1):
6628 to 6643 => -1.07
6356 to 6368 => -0.59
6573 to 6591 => -0.67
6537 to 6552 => -0.63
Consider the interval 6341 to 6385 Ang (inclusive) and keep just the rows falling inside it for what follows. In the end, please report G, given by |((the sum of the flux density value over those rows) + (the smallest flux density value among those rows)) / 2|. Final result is 73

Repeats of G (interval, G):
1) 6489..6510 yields 48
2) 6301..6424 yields 201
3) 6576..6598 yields 39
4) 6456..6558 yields 207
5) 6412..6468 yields 118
